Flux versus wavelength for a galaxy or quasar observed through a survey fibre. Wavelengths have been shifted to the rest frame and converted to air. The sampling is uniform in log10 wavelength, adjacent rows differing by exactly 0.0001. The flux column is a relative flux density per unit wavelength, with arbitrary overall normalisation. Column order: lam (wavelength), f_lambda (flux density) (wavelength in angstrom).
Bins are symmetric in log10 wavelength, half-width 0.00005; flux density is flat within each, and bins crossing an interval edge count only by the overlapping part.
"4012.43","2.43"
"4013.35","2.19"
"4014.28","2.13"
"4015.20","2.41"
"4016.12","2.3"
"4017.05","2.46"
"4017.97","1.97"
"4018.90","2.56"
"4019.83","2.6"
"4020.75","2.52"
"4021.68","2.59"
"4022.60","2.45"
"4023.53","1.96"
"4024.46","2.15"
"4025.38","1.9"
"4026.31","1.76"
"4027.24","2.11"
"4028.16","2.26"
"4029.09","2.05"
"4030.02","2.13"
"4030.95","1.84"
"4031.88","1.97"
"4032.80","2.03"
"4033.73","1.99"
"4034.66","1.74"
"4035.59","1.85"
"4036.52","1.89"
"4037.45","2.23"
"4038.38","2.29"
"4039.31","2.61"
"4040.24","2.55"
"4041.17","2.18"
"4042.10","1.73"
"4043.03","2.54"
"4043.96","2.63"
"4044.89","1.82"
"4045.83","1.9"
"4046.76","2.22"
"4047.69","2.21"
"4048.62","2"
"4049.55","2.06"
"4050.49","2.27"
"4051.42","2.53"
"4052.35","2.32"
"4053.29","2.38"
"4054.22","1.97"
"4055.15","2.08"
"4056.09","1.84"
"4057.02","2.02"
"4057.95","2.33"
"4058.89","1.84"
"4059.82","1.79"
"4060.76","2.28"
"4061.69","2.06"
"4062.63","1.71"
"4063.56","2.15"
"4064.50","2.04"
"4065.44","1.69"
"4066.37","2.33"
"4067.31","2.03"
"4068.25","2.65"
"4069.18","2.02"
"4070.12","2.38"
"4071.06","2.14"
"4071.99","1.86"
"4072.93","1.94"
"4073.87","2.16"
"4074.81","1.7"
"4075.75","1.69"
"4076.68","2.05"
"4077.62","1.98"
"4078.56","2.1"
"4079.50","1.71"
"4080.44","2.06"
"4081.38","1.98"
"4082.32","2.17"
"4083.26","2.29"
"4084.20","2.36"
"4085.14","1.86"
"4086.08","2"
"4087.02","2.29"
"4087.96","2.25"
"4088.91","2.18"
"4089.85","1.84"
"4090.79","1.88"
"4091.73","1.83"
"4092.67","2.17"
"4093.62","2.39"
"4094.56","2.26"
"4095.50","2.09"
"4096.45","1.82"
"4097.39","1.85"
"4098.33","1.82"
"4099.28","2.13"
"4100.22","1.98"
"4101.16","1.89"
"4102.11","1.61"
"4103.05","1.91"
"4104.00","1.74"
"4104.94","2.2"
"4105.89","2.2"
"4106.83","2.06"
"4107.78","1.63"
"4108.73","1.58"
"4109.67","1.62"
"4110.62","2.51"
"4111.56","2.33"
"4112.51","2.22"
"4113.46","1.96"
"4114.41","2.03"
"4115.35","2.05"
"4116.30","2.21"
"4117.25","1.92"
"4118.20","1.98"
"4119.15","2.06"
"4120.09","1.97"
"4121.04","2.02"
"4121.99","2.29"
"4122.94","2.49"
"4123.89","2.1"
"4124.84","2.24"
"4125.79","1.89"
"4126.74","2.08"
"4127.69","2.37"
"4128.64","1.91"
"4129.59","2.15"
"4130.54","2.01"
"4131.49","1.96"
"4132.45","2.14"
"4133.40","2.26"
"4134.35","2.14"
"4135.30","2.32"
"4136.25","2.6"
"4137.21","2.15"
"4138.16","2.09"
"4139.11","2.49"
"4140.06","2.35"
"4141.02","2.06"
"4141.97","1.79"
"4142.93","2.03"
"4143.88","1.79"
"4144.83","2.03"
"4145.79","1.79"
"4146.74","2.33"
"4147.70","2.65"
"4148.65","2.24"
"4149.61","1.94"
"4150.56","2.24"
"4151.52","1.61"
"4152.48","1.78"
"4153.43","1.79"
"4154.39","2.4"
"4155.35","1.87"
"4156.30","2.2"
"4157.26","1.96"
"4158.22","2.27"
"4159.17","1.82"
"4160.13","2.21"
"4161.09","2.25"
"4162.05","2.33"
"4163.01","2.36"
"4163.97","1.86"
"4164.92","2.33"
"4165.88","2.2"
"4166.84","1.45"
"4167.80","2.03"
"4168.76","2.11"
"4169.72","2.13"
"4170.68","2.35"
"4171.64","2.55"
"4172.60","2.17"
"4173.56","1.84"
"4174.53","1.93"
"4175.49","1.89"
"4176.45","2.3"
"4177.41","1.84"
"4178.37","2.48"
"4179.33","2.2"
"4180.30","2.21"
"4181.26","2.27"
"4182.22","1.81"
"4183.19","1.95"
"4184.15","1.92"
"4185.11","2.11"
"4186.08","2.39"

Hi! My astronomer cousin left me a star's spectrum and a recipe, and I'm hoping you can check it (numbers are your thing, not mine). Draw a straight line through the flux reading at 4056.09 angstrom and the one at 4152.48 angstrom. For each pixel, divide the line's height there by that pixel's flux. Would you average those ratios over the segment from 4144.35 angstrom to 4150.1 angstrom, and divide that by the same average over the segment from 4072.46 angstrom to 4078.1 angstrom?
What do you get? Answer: 0.87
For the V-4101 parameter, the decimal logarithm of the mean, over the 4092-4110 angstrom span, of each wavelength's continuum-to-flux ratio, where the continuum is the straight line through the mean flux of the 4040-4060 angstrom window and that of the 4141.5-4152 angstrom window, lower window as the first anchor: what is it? 0.04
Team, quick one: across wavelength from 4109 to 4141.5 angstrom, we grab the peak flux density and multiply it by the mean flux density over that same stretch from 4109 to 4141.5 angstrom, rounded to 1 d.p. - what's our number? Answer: 5.6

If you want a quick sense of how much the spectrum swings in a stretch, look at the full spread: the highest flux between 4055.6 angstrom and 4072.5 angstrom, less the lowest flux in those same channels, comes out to 1.0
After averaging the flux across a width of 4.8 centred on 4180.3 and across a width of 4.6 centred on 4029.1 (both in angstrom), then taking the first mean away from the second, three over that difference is -26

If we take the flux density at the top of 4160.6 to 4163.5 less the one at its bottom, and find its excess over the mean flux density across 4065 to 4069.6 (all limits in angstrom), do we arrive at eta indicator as -2.0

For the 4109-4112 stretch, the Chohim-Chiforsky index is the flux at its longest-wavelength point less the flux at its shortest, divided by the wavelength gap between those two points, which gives 0.38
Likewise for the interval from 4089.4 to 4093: 0.12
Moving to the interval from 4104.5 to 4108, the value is -0.20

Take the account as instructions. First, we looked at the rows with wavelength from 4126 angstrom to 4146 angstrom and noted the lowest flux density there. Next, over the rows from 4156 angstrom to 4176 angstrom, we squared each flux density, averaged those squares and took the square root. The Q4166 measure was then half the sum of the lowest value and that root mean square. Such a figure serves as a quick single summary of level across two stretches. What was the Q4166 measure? 1.96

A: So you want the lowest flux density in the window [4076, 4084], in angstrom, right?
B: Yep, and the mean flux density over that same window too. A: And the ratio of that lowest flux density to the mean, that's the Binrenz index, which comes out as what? 0.84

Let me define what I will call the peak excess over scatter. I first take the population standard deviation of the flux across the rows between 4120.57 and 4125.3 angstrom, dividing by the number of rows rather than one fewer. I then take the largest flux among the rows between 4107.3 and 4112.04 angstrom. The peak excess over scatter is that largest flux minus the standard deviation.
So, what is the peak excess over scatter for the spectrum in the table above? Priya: 2.35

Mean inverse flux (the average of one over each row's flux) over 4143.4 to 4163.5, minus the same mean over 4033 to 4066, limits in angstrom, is 0.00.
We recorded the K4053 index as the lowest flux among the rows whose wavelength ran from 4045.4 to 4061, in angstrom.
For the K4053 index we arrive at 1.79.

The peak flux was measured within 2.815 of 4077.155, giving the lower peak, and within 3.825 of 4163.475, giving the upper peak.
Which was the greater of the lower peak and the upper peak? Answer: 2.36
